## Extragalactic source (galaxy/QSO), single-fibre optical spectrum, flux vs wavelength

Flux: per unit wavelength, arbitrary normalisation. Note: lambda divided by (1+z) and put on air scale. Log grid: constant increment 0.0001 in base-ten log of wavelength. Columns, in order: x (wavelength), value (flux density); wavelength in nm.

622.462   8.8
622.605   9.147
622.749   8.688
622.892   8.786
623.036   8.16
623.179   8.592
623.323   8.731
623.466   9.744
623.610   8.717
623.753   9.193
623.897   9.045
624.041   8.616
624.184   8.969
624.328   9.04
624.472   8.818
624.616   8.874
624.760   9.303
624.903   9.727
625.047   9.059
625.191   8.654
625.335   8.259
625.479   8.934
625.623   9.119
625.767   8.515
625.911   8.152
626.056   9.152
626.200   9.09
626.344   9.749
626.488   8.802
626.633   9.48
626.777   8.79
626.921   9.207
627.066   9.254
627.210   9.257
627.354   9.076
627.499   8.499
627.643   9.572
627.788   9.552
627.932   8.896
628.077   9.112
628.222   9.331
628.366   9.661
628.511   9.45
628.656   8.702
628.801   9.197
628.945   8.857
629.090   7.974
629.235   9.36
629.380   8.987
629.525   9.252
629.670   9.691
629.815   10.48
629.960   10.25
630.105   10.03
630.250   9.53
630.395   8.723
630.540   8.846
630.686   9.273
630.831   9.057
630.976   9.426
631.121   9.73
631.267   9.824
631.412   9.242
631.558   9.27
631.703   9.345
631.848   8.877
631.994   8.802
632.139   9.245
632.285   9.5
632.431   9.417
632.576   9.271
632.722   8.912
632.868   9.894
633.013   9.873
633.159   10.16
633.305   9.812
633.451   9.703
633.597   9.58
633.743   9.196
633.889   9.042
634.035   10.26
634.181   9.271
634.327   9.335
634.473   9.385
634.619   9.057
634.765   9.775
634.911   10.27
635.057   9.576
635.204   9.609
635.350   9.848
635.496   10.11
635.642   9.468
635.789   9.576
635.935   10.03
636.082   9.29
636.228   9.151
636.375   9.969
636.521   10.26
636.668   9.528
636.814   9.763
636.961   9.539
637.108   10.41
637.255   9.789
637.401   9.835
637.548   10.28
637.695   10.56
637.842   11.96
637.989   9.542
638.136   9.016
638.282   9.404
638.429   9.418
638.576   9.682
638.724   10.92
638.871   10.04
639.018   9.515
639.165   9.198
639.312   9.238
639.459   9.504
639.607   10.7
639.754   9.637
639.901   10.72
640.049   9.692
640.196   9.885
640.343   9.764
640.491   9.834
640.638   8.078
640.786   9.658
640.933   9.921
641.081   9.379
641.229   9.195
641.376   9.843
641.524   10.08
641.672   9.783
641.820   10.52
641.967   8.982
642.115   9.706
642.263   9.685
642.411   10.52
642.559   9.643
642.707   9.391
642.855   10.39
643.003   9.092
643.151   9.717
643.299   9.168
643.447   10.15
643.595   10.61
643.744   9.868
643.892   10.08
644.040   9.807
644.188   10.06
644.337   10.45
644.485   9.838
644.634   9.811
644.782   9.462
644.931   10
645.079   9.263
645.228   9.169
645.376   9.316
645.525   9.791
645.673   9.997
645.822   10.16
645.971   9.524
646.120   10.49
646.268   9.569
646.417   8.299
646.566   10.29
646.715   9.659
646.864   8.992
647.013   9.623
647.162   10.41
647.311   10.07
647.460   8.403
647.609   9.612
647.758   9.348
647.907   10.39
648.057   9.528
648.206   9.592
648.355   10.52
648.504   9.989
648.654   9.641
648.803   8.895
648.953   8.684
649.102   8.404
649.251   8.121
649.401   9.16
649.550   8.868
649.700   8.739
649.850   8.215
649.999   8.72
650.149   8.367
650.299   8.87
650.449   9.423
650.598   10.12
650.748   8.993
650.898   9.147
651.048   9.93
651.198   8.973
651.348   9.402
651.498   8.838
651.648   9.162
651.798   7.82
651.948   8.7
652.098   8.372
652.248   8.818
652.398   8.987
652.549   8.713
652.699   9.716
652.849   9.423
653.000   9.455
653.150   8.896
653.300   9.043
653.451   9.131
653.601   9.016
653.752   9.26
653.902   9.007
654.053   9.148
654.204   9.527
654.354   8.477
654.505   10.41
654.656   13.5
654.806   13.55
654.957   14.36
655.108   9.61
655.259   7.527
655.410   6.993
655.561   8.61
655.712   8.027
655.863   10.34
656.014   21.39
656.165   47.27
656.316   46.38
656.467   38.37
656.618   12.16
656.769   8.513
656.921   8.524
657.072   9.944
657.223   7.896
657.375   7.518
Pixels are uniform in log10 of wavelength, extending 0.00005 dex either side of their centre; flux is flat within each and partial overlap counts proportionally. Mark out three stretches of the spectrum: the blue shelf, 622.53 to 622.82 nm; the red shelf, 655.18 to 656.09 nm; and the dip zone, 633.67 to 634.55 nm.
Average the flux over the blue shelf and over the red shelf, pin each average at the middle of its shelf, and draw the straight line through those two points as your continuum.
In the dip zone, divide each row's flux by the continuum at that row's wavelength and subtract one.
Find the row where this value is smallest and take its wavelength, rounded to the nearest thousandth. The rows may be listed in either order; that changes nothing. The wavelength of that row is 633.889 nm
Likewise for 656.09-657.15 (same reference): 656.769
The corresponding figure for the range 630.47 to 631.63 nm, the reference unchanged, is 630.540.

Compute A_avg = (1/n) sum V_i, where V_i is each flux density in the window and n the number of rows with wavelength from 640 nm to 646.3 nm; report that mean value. 9.8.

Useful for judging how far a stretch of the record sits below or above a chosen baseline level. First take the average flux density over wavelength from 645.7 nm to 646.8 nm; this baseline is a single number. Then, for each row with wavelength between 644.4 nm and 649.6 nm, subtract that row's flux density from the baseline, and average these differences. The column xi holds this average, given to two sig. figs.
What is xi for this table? 0.20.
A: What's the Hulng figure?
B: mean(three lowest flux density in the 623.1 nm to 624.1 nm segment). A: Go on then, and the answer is 8.6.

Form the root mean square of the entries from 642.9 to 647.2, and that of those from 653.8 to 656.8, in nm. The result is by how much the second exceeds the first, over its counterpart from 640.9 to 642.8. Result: 1.0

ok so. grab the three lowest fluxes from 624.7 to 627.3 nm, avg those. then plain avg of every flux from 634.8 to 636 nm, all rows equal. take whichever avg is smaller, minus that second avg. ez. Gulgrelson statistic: -1.5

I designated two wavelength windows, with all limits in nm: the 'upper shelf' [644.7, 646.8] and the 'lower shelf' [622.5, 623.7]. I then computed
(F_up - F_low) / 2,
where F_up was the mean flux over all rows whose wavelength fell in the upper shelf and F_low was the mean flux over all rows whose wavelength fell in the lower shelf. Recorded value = 0.41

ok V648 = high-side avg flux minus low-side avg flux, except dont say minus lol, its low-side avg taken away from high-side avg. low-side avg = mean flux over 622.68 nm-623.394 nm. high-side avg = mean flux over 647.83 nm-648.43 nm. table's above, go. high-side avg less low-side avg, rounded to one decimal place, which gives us 1.4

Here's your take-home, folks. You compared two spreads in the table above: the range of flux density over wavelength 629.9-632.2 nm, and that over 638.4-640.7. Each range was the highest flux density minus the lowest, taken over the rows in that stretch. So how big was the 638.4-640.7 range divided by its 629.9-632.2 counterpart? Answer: 1.9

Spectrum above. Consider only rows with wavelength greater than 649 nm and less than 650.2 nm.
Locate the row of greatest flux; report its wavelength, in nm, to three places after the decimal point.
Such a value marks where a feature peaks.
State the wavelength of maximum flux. 649.401 nm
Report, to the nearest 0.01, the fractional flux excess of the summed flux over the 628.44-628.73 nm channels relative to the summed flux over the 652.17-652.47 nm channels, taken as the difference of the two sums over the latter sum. 0.02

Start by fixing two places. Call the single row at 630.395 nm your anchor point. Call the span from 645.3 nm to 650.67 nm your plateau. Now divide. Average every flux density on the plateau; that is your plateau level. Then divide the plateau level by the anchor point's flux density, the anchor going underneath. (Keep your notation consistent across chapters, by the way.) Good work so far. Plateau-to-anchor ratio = 1.08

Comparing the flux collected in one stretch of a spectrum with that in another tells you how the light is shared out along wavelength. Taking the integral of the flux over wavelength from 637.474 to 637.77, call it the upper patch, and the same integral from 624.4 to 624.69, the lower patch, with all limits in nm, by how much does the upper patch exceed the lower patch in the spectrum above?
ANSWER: 0.52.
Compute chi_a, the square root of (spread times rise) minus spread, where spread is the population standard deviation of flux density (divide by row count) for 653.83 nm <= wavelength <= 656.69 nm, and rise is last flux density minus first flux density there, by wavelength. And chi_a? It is -6.3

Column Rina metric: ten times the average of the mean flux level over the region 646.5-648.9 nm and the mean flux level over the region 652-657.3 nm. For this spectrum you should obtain 112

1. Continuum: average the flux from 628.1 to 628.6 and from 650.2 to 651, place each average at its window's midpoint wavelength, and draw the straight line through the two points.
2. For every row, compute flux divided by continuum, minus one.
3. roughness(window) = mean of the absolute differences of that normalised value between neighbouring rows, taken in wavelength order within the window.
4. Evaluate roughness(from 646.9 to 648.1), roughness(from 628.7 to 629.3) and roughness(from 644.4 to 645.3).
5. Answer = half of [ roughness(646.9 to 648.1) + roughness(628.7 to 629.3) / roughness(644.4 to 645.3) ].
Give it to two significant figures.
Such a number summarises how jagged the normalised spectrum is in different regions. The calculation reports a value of 1.3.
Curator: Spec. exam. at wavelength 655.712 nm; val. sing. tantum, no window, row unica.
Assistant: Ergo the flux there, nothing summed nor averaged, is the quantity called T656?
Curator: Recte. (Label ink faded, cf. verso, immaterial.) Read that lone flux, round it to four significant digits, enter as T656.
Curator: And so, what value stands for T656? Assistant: 8.027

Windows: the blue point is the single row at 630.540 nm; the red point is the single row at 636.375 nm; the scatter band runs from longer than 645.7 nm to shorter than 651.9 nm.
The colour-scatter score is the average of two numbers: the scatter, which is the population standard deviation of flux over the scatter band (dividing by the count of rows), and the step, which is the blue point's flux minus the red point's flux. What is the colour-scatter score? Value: -0.21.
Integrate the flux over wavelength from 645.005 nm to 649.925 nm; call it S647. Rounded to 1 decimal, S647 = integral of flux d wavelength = 46.3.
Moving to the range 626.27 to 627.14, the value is 8.0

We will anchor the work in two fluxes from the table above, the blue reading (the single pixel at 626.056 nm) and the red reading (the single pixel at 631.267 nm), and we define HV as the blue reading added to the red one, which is 18.98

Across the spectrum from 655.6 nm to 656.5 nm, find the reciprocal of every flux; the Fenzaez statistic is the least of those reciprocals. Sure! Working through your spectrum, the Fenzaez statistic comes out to 0.021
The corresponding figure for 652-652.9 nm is 0.103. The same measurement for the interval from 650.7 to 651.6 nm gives 0.101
